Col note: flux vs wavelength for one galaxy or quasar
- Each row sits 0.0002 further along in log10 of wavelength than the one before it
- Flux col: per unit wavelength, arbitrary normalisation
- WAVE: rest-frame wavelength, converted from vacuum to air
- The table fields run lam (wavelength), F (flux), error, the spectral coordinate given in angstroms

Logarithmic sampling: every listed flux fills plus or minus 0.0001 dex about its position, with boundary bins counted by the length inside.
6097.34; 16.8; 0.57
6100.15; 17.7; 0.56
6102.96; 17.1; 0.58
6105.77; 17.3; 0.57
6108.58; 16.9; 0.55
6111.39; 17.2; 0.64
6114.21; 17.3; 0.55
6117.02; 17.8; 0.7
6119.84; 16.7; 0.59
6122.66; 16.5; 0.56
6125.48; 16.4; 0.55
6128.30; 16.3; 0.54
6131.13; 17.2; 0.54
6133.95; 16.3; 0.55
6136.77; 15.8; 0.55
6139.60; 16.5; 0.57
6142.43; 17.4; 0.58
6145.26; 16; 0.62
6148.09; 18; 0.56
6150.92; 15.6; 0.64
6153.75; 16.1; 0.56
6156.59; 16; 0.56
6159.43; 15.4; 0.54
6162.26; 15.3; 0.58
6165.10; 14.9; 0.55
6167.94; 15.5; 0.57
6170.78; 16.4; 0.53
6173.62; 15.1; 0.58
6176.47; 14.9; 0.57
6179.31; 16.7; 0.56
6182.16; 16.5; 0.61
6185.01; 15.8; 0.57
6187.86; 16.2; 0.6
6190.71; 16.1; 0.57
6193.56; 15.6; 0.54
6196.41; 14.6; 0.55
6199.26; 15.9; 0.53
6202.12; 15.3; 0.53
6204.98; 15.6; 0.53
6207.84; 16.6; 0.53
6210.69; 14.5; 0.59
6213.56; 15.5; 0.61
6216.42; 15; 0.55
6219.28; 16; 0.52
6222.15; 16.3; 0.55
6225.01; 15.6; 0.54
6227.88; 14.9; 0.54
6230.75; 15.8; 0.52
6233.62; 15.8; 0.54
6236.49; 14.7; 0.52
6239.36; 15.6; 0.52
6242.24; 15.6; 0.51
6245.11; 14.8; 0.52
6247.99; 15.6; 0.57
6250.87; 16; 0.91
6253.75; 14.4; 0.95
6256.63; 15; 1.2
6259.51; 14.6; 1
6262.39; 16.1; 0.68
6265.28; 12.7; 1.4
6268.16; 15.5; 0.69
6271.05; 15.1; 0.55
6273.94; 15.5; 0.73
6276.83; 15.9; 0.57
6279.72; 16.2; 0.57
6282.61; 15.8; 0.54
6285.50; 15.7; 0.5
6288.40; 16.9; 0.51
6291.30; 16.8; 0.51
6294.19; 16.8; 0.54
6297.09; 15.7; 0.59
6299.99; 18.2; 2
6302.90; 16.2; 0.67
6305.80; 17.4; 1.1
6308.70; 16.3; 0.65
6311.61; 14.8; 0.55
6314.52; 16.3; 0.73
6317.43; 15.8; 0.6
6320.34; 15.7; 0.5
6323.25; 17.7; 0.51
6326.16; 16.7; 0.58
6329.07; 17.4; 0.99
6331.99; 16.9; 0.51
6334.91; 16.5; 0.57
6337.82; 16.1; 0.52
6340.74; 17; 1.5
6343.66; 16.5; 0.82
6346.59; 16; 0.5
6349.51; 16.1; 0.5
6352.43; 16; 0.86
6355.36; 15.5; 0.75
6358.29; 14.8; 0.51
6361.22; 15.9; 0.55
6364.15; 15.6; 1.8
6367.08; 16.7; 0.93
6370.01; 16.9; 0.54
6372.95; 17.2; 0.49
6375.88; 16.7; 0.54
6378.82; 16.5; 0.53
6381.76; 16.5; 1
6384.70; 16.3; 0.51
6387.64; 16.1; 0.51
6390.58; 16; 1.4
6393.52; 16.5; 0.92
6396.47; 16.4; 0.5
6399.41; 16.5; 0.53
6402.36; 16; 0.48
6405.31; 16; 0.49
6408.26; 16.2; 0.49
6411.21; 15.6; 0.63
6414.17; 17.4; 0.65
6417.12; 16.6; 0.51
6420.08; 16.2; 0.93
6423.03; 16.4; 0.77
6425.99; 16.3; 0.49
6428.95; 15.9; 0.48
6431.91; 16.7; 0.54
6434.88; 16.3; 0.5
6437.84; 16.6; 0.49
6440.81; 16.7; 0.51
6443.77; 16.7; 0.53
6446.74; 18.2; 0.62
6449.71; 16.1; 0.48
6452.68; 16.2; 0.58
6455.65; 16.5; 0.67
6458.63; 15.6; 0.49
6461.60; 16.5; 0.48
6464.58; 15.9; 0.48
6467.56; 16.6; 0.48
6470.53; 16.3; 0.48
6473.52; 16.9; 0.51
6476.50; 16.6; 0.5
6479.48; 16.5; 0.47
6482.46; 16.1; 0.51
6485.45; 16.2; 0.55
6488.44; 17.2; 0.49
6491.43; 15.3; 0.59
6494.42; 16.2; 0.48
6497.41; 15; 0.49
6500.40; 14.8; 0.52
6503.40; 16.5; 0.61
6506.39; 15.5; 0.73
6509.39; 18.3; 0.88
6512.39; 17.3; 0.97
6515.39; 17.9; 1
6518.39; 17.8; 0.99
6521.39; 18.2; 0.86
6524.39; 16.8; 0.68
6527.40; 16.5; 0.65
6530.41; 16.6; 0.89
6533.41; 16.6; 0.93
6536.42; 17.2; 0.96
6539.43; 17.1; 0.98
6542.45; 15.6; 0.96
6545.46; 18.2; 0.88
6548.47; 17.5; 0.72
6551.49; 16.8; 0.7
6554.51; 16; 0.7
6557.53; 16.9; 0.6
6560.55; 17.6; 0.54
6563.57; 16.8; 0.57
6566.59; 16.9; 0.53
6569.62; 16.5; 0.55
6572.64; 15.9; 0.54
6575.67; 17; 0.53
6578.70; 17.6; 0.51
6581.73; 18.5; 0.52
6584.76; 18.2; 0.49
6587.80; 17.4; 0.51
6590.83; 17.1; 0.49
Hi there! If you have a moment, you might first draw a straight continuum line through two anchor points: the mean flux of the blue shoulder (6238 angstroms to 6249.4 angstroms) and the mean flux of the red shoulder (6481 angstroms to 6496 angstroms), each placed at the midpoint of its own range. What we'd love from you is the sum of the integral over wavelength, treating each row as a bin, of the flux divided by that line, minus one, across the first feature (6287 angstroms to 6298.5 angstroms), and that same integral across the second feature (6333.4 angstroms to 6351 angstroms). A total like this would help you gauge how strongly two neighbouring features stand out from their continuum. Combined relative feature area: 1.5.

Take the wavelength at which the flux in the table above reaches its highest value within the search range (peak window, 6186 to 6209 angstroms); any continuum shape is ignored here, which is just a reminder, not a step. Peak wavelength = 6207.84 angstroms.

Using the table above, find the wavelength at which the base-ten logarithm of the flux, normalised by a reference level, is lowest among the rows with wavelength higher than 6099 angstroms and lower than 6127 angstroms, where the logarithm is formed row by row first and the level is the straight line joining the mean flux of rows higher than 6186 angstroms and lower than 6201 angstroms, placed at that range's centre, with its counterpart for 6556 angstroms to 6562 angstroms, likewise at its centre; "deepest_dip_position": 6125.48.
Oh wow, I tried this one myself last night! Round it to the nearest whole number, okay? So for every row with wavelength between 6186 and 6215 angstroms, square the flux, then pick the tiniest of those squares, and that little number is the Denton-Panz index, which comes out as 210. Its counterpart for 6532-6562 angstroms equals 243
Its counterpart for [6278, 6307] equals 246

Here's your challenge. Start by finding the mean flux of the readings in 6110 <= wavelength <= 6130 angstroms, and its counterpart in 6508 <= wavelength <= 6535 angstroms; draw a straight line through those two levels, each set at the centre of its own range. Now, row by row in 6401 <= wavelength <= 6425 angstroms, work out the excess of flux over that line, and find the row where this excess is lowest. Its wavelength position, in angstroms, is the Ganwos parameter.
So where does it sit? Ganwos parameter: 6411.21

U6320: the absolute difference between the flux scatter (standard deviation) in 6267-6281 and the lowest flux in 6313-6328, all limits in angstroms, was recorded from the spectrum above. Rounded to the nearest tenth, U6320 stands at 15.3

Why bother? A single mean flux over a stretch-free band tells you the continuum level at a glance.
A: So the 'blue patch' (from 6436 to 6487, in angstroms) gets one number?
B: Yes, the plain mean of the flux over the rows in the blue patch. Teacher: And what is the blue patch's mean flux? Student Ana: 16.5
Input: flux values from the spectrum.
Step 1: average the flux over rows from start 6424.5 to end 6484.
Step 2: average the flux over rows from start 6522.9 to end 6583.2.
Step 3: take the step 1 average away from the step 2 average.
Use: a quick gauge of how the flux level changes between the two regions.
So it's 0.47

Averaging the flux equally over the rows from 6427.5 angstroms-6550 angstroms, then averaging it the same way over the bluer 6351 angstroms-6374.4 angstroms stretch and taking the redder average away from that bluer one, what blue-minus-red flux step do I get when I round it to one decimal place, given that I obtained -0.5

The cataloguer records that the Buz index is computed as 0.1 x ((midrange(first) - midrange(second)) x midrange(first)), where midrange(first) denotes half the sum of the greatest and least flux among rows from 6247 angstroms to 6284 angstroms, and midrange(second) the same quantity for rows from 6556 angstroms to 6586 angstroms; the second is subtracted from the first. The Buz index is -4.0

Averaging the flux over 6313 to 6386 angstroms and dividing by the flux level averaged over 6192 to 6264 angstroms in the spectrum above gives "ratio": 1.06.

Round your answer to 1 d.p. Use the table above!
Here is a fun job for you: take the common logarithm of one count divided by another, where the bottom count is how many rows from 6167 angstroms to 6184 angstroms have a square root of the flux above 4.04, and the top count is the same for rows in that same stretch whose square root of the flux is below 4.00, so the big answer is 0.0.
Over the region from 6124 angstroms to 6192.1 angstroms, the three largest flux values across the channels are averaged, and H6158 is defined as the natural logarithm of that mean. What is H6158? 2.86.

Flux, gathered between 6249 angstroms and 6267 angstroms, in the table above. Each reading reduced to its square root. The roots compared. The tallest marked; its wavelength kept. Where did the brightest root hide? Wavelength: 6262.39 angstroms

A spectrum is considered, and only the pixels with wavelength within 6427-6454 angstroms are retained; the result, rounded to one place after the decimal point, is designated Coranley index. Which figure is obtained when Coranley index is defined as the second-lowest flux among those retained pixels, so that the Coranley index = 16.1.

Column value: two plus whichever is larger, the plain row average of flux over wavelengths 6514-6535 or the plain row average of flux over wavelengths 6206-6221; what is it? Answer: 19.2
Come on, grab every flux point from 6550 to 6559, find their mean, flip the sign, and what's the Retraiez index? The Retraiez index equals -16.6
